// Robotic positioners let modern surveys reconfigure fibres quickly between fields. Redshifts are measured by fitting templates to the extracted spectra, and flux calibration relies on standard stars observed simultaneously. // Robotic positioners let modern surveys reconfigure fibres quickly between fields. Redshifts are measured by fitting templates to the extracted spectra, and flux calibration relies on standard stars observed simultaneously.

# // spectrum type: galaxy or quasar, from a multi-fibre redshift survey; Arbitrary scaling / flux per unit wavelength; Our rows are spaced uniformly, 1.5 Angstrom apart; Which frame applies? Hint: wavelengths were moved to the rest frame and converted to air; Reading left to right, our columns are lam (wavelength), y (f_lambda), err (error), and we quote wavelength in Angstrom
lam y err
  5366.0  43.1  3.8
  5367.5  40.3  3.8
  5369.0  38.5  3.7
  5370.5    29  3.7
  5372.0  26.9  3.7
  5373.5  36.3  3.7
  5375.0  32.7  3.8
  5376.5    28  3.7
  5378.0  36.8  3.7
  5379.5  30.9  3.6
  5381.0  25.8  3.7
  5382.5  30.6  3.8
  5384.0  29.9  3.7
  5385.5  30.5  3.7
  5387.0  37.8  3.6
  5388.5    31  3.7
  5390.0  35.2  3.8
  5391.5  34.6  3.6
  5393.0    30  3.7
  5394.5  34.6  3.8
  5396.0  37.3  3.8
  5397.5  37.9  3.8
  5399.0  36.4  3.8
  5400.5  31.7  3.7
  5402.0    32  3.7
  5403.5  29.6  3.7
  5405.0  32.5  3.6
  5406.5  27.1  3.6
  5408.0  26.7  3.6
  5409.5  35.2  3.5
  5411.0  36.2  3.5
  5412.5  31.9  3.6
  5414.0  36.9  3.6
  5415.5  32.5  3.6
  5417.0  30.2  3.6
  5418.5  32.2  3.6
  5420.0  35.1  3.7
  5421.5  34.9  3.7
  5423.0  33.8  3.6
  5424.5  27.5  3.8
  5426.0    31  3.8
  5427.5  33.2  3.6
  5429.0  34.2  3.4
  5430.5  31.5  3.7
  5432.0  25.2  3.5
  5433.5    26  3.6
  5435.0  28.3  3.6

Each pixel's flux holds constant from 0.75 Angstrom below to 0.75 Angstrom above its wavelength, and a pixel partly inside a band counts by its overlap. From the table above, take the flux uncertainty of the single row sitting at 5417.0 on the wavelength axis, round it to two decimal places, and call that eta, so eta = 3.60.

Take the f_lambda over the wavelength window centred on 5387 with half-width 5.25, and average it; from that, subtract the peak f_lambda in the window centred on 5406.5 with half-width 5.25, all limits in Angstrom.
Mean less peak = -3.4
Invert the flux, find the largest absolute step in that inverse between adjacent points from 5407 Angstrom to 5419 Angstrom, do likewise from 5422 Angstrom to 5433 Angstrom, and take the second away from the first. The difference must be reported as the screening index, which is 0.0011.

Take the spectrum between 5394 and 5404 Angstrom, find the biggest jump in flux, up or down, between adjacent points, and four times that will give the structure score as 19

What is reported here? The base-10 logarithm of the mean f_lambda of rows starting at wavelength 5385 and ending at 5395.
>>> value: 1.52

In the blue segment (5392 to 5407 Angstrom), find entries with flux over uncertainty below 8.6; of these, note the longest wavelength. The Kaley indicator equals 5406.5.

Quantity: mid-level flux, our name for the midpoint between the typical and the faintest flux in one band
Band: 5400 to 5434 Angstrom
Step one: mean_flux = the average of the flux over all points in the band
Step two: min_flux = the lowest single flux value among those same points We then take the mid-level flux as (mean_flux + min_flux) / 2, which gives 28.4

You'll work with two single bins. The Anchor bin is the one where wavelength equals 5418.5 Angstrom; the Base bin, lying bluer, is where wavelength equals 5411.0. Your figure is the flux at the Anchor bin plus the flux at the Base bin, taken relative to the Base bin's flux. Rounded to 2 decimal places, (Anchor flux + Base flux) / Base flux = 1.89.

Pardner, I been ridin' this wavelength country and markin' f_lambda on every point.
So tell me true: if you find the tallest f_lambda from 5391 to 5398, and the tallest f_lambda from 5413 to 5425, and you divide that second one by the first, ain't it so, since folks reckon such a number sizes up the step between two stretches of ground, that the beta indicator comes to 0.97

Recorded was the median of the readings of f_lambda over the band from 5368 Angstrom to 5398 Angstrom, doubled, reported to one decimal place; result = 63.7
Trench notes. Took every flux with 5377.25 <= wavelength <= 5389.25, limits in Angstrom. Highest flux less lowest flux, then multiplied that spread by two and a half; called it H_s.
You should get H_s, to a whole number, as 30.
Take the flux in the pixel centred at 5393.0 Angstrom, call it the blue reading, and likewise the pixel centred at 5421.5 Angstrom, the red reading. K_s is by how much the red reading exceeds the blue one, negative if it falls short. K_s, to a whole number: 5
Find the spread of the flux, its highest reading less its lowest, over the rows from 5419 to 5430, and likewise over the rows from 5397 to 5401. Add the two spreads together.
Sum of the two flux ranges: 14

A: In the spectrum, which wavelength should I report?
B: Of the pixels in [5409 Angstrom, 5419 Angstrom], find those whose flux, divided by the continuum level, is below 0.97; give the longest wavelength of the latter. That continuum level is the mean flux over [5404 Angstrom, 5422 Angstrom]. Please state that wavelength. 5417.0 Angstrom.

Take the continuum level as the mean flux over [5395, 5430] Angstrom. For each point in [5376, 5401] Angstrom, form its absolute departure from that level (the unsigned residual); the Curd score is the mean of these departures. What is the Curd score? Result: 3.2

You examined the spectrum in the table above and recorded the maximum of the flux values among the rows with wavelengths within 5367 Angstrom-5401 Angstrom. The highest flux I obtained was 40.3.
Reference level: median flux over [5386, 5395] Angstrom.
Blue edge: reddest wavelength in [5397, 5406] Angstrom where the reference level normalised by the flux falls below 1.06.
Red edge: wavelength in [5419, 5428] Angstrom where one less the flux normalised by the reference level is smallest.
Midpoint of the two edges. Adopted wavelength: 5409.5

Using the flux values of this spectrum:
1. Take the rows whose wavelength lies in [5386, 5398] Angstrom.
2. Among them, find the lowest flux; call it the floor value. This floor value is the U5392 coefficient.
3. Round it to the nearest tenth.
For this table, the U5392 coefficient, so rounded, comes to 30.0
